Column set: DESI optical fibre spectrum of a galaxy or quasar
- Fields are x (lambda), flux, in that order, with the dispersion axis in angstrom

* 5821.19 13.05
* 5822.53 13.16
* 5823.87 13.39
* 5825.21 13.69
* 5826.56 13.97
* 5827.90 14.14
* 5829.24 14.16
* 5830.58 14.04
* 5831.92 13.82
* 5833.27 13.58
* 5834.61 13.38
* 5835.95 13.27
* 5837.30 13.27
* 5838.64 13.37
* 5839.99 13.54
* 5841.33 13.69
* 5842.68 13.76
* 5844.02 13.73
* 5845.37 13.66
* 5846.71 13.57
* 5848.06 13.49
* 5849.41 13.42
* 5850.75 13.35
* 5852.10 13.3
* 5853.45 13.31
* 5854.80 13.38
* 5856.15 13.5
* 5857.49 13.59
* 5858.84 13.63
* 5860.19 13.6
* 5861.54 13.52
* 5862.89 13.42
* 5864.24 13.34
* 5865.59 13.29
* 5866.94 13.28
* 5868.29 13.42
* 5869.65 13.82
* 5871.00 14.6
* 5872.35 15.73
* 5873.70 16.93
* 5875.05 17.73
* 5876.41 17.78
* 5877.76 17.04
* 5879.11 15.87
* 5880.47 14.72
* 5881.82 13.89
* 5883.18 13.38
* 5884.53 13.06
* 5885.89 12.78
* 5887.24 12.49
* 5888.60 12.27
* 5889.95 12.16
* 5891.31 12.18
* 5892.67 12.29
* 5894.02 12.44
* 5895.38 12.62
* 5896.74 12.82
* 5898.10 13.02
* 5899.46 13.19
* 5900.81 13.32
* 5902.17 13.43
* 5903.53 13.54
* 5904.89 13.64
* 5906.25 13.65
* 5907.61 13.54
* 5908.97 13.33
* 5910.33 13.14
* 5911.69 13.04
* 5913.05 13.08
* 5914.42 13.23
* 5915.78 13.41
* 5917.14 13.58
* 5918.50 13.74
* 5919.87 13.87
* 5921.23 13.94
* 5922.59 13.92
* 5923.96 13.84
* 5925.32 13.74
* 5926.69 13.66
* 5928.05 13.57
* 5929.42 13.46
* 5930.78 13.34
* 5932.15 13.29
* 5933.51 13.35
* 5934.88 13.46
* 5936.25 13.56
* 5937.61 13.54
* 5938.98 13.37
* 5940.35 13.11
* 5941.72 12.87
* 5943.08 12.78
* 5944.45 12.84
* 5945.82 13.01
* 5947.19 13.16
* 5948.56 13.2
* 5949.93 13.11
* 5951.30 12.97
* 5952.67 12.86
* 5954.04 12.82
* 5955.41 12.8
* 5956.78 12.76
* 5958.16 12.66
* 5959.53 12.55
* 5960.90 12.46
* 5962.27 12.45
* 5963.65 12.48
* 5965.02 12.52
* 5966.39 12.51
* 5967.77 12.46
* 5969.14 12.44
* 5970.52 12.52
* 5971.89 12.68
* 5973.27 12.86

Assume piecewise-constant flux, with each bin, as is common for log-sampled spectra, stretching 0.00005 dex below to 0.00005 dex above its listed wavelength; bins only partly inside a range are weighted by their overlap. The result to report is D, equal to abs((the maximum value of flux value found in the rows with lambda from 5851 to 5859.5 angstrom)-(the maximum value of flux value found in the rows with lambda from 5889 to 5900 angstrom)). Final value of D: 0.4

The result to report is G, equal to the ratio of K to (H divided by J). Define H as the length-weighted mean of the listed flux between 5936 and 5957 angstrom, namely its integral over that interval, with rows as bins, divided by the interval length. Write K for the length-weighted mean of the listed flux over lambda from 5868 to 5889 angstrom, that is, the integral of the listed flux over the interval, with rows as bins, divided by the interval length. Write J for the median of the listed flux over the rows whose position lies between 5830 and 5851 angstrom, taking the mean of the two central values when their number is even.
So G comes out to 15.3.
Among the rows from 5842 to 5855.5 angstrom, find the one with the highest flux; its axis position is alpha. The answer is 5842.68 angstrom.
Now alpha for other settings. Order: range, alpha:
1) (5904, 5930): 5921.23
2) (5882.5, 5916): 5906.25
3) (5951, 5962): 5951.30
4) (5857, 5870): 5869.65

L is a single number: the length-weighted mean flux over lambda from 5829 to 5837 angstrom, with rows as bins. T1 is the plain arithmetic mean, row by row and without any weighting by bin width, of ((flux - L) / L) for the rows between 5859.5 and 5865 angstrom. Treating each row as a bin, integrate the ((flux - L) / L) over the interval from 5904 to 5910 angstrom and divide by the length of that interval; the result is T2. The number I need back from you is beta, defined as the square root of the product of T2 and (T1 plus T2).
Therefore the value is 0.016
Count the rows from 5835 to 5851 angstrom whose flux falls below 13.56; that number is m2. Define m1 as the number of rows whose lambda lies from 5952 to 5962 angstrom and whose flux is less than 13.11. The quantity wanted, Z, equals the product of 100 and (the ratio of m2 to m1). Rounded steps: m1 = 7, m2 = 7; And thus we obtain 100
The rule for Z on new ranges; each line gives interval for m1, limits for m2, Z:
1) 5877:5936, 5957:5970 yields 69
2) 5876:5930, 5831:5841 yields 38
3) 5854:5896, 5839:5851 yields 44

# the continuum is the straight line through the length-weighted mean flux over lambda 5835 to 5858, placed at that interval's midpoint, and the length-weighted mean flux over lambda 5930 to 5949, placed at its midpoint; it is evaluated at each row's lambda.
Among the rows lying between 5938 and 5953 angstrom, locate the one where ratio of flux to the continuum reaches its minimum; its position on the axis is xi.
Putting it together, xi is 5943.08 angstrom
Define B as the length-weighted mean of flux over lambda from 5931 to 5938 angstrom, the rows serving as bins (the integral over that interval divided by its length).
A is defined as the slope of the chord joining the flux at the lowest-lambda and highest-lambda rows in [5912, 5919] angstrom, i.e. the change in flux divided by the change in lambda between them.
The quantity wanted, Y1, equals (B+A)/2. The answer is 6.78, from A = 0.121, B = 13.4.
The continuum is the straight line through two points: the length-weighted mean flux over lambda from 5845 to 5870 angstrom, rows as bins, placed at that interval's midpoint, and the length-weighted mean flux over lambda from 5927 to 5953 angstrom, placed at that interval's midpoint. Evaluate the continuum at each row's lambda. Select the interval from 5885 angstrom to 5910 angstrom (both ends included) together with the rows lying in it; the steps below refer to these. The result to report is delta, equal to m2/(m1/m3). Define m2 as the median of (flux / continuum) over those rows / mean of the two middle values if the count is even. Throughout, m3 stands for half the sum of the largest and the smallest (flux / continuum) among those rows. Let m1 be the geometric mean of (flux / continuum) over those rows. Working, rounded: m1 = 0.97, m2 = 0.97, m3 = 0.97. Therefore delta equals 0.97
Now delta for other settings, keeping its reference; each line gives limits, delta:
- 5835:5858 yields 1.00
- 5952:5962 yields 0.97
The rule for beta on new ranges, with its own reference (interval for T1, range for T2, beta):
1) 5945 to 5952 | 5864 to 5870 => 0.033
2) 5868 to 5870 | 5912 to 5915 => 0.040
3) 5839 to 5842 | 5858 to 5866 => 0.015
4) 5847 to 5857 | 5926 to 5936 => 0.023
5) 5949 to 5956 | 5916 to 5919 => 0.014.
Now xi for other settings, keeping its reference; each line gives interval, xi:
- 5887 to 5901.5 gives 5889.95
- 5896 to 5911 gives 5896.74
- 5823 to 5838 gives 5835.95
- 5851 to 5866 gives 5852.10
